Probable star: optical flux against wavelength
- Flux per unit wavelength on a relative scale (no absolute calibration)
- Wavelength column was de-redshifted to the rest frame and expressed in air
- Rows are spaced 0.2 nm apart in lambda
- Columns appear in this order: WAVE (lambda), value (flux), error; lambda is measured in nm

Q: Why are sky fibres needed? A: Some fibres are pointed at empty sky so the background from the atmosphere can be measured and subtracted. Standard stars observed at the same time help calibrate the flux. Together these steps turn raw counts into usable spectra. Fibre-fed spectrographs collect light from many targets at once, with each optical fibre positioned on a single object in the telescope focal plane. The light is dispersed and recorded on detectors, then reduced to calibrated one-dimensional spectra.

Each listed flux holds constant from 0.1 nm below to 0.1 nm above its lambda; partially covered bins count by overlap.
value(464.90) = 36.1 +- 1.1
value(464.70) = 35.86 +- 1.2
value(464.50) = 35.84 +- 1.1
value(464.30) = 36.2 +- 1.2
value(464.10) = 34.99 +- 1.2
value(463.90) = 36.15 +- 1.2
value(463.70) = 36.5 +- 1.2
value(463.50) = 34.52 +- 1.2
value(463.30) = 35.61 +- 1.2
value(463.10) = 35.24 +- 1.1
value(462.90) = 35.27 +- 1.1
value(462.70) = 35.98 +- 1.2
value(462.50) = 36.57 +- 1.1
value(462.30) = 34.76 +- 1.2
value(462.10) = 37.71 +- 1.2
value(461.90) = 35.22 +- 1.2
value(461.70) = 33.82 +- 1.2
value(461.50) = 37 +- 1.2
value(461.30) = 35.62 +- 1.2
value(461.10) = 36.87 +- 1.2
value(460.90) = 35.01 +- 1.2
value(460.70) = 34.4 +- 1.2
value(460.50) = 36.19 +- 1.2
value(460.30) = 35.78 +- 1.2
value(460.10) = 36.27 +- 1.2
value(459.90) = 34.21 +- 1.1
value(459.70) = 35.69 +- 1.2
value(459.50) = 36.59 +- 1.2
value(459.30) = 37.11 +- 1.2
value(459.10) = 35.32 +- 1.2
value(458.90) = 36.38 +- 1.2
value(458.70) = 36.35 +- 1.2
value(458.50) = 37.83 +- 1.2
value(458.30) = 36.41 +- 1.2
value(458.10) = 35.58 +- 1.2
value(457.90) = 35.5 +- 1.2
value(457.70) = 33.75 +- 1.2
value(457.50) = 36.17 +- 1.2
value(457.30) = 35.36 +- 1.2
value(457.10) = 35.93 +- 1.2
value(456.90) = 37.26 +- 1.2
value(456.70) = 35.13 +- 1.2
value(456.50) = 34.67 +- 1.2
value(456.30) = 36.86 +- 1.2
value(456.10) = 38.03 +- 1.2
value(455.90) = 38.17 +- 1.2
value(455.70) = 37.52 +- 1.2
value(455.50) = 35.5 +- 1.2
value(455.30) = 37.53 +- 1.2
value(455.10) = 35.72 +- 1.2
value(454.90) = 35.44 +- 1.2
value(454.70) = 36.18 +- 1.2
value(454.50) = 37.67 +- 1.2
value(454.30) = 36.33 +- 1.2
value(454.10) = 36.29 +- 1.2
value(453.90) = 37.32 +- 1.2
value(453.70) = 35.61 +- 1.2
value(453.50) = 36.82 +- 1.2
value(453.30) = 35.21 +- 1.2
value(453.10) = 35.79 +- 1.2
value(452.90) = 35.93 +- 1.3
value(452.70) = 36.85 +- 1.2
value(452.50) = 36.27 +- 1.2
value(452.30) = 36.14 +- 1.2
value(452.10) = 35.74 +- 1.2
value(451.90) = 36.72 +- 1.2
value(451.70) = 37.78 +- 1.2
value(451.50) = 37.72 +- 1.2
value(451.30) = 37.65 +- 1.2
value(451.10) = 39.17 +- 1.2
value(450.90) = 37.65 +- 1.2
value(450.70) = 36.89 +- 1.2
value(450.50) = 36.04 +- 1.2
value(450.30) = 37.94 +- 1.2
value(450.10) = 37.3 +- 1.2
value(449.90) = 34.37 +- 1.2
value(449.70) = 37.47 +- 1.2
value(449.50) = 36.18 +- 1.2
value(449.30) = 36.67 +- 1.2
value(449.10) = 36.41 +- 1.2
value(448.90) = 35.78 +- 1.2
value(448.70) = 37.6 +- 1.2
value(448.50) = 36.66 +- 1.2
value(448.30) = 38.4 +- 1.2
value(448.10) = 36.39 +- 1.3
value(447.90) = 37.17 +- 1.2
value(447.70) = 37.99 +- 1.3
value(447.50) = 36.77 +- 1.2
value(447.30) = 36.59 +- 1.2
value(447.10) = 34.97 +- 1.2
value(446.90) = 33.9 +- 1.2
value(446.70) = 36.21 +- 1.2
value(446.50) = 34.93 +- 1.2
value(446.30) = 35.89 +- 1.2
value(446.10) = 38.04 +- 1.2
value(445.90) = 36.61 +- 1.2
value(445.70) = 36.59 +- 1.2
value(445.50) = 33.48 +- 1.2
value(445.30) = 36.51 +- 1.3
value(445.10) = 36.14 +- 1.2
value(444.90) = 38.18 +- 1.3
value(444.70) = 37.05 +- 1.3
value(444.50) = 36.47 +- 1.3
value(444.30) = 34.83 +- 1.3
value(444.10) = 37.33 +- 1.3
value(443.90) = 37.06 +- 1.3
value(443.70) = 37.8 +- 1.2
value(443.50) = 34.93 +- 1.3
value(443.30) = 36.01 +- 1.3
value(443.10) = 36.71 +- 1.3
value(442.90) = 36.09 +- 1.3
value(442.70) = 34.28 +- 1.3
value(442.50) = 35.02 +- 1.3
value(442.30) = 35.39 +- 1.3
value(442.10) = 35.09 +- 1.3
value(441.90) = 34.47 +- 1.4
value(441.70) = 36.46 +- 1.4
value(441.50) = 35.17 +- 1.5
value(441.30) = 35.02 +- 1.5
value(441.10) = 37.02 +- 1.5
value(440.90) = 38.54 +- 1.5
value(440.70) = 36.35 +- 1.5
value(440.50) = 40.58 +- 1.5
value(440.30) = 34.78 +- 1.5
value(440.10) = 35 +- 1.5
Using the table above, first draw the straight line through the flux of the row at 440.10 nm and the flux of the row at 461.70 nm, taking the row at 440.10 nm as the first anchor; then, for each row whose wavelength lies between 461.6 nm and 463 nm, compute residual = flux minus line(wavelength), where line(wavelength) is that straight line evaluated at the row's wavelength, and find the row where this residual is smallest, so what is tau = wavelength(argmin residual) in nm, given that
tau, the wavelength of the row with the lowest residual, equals 461.70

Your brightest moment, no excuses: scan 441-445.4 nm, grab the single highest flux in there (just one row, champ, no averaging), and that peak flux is 38.18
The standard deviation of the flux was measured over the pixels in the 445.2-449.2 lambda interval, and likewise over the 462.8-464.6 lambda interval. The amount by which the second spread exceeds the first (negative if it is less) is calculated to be -0.64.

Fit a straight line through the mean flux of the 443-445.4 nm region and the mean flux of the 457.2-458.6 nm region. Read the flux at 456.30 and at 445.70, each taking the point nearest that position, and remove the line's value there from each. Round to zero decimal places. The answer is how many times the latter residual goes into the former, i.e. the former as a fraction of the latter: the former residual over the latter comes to 11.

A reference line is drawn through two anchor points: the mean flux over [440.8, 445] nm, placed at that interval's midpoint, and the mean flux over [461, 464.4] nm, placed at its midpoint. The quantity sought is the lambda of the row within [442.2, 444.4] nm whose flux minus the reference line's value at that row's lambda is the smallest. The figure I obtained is 442.70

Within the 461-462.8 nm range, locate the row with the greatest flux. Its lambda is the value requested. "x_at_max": 462.10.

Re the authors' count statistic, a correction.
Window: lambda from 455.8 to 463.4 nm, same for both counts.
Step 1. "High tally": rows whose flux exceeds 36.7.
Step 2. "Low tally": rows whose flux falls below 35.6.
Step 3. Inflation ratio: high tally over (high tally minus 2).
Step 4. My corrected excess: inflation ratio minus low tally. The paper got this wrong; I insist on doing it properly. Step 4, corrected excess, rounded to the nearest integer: -14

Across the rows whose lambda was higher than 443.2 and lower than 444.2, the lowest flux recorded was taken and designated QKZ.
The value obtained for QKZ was 34.93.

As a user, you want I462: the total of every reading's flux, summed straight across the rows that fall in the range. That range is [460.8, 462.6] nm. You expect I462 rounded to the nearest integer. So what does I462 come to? 323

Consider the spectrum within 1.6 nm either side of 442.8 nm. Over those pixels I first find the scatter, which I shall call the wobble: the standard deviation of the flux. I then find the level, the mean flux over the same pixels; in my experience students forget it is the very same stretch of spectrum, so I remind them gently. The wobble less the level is -34.7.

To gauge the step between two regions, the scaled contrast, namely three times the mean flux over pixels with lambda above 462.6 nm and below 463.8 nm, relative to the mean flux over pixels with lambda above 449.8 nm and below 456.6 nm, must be 2.91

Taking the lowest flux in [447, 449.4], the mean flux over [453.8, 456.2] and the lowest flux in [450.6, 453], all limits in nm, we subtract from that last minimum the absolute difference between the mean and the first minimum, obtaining 33.9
